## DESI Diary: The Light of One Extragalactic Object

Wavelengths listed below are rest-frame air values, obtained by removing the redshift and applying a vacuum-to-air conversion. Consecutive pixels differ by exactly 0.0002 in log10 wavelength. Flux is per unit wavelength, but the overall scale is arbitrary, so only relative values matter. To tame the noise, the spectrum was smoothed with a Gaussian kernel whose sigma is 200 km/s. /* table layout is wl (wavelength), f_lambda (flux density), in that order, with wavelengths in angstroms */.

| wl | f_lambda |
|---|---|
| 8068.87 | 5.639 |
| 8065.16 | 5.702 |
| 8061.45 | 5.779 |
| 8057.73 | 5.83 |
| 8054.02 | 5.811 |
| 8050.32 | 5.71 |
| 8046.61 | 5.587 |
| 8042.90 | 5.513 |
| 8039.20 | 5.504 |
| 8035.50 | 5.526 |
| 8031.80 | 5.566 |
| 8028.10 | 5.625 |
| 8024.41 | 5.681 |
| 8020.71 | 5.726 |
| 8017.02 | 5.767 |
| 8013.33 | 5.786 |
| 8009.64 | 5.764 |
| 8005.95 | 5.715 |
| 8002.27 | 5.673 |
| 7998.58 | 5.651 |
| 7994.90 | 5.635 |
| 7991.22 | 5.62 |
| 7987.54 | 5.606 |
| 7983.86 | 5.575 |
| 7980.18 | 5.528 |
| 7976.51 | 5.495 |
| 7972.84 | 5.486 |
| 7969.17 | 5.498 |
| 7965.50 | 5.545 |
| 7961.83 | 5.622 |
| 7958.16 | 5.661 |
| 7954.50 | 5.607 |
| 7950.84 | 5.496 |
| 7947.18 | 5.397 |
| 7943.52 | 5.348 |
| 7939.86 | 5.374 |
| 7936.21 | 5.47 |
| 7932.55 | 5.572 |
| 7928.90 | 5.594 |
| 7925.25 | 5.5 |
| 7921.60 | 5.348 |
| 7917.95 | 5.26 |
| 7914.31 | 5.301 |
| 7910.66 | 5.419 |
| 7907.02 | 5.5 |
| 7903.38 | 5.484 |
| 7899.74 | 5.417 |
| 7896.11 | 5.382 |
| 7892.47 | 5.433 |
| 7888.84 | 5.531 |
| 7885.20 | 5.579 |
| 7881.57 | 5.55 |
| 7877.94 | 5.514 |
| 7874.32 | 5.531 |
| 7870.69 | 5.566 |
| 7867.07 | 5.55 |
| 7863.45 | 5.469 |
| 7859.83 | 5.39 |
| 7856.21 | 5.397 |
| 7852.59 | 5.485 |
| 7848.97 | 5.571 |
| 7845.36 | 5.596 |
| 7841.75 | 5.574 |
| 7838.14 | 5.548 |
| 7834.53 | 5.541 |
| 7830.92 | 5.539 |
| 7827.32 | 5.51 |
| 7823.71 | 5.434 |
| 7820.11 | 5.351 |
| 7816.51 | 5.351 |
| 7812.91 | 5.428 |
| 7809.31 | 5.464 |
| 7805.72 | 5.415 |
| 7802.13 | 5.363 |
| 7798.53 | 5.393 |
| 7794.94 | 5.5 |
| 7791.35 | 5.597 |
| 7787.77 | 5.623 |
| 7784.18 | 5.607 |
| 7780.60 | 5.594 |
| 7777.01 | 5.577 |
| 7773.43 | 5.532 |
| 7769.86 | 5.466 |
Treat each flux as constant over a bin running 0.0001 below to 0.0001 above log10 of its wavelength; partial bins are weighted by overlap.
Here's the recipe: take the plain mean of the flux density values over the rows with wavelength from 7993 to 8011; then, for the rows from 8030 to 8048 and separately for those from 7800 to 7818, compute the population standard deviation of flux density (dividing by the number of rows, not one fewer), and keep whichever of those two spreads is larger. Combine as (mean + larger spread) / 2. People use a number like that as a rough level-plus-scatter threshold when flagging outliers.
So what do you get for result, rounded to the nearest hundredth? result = 2.86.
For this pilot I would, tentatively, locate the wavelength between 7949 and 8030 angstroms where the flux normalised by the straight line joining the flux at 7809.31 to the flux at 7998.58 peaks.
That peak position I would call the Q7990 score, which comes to 8013.33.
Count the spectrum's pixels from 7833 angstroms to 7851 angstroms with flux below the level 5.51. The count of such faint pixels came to 0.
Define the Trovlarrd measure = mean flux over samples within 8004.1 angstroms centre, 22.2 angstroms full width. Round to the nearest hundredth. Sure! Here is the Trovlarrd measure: 5.70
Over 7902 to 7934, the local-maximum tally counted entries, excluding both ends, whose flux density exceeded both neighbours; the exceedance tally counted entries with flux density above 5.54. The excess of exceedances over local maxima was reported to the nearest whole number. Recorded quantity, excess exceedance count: 0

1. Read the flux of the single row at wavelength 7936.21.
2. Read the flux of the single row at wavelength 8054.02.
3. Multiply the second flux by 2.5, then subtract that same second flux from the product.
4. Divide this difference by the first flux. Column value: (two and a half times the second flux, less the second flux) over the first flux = 1.59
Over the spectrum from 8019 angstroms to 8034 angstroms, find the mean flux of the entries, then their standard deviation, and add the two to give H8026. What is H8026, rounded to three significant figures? 5.71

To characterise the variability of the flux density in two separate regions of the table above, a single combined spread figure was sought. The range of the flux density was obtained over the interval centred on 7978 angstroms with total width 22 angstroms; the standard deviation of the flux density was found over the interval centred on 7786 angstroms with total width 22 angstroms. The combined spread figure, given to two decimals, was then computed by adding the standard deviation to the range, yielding 0.16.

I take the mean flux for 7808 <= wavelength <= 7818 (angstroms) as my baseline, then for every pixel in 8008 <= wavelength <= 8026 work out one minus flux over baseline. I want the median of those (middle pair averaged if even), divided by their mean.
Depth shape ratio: 1.06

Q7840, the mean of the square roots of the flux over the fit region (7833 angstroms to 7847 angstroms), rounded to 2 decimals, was 2.36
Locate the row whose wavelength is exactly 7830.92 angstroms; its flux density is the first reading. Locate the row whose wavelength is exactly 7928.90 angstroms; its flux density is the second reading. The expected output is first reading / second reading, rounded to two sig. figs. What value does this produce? 0.99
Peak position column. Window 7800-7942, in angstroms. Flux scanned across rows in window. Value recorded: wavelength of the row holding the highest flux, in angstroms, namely 7845.36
